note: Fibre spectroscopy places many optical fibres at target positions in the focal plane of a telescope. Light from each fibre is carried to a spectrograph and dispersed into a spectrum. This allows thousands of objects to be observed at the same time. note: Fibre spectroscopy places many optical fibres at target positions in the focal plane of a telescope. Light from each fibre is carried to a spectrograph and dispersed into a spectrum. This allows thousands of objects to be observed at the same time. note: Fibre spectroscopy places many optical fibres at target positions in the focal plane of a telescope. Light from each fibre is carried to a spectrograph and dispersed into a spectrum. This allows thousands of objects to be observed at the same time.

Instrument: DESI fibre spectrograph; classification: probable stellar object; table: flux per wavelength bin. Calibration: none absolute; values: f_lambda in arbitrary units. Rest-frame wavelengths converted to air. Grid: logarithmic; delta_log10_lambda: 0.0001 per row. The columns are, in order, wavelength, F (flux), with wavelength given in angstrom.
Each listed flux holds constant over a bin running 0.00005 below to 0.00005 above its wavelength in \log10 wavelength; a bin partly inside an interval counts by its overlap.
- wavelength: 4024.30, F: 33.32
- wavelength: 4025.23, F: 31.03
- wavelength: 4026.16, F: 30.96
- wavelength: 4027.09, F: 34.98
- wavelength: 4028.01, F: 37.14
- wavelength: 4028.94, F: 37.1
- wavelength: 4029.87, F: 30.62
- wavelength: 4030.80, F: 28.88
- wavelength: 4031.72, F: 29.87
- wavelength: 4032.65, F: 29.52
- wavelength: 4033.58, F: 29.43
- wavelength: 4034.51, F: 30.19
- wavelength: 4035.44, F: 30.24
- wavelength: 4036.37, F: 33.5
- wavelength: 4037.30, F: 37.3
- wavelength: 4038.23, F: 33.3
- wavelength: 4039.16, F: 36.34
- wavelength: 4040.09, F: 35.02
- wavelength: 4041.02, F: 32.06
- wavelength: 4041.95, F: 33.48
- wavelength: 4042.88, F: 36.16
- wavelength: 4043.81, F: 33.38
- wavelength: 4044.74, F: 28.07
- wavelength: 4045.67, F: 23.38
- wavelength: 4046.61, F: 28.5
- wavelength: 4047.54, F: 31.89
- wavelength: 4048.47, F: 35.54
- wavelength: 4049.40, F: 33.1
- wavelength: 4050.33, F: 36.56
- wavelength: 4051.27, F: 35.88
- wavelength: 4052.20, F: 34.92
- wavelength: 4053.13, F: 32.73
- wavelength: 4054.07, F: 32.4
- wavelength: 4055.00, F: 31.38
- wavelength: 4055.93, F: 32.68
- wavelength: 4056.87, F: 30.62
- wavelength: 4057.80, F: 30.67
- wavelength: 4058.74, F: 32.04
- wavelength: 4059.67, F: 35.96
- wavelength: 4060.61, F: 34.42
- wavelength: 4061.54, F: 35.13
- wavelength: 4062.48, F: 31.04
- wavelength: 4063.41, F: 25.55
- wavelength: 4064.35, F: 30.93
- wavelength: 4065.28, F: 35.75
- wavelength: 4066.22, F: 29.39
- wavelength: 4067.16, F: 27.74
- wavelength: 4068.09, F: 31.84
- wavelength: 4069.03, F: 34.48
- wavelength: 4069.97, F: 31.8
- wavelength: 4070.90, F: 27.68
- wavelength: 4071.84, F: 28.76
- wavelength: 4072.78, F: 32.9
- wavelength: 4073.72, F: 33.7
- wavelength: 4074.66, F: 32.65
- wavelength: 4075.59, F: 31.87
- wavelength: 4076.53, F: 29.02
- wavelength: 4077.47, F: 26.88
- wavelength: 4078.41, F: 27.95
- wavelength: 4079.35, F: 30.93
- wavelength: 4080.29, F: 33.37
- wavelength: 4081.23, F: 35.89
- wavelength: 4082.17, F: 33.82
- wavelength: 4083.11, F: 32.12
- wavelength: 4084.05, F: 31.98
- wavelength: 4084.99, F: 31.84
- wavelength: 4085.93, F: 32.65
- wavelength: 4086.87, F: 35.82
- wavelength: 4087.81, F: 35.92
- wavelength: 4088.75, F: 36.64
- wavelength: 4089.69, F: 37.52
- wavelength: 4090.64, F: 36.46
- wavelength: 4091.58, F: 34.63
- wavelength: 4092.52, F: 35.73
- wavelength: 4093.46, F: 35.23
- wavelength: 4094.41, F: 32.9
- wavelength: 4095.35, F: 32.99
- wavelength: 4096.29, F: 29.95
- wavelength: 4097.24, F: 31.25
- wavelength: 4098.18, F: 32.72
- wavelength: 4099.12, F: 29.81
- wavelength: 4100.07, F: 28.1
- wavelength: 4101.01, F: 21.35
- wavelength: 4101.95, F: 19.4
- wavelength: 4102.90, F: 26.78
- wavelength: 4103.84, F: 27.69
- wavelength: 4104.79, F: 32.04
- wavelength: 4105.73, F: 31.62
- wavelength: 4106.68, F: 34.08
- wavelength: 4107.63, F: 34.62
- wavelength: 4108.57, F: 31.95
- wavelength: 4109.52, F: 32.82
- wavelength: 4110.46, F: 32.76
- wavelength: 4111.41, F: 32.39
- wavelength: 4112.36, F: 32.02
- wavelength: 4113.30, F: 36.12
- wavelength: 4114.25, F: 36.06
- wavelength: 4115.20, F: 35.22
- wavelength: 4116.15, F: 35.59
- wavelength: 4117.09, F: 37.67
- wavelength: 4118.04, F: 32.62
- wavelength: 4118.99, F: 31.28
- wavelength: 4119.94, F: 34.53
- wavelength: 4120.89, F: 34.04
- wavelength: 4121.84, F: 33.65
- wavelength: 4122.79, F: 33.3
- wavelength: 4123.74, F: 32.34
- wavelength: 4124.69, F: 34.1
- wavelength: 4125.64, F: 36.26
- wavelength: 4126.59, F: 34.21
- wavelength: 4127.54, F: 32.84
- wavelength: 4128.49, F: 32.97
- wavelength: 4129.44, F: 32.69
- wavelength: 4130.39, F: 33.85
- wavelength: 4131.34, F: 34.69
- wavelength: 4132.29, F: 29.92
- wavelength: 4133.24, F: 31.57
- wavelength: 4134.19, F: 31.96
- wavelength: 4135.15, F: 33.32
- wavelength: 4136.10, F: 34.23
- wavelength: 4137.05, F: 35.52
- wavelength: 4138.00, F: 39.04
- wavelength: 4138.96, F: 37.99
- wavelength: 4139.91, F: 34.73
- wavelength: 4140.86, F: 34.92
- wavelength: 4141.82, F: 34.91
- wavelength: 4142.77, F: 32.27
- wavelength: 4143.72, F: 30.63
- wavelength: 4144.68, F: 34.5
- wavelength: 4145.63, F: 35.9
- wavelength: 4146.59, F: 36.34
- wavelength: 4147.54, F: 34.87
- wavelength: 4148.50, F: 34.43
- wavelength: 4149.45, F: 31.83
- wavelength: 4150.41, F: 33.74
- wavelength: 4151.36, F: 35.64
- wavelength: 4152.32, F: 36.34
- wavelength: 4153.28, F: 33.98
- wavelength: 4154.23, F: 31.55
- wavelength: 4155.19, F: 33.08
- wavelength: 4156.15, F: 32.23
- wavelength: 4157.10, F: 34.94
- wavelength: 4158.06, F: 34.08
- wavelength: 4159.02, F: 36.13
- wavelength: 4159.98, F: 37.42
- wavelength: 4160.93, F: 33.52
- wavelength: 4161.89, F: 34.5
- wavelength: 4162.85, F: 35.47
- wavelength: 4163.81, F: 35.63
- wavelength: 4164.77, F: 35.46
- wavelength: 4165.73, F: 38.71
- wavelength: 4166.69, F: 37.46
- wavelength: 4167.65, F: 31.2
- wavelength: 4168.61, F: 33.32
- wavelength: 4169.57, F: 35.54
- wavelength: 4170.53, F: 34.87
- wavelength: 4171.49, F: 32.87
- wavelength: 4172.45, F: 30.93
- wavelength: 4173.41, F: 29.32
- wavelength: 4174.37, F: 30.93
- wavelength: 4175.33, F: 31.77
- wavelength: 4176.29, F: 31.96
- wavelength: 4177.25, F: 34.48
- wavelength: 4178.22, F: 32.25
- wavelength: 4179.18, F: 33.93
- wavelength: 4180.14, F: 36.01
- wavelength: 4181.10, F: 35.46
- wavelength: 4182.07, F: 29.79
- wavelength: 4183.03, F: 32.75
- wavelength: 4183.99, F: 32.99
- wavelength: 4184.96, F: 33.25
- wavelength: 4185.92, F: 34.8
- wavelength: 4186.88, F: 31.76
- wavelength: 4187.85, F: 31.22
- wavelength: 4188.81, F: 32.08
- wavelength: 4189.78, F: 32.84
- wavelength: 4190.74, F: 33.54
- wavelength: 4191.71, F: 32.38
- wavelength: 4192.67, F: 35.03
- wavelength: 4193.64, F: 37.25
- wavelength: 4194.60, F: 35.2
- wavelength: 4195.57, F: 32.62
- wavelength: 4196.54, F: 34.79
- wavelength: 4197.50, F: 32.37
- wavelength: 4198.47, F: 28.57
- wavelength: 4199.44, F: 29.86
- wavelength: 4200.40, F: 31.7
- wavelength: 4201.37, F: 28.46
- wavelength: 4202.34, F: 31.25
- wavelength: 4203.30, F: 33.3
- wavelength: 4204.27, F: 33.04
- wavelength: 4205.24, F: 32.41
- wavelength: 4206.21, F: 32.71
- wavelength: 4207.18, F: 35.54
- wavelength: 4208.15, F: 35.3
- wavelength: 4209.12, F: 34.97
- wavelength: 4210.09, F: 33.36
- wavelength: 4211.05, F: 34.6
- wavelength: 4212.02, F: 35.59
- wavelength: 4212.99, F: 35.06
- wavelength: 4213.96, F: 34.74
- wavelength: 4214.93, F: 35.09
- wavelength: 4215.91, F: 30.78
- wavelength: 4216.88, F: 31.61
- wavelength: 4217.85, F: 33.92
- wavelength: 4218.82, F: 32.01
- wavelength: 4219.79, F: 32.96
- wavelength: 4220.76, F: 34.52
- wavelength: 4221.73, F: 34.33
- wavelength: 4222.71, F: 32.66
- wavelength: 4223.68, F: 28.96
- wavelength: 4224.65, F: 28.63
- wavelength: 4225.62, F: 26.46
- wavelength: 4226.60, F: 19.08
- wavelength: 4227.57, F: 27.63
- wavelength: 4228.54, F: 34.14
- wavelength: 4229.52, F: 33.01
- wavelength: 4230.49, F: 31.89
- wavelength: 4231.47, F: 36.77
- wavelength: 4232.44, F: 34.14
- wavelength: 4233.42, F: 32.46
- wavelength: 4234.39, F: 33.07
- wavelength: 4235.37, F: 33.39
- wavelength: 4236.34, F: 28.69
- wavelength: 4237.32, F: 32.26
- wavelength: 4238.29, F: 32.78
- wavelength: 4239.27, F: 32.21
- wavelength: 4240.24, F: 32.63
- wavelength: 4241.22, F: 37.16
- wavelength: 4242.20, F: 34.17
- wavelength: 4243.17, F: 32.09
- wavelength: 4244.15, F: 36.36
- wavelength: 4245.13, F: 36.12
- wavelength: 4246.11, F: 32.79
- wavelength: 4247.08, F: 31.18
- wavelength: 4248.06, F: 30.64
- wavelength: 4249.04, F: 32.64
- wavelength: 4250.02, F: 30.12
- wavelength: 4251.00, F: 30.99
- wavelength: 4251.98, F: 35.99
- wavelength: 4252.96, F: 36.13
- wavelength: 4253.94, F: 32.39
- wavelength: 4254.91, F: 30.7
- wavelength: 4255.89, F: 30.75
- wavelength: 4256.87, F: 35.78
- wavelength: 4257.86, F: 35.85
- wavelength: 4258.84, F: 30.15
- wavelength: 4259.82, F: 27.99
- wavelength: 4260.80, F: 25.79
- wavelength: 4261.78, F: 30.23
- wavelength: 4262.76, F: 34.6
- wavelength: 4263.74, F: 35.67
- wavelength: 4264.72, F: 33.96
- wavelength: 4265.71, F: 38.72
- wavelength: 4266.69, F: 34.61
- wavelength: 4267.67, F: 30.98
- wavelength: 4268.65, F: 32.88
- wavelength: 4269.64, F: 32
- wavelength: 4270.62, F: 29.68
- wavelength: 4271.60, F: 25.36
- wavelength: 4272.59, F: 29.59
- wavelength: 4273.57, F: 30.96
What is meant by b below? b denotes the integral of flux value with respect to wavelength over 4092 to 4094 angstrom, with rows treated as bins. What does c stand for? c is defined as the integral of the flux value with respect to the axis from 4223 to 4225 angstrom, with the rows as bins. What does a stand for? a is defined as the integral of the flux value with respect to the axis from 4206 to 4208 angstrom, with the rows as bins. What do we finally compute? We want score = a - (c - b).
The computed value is 81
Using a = 69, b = 70.7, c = 58.5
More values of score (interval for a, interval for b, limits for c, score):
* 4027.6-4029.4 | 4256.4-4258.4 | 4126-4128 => 70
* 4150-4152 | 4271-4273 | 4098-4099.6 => 75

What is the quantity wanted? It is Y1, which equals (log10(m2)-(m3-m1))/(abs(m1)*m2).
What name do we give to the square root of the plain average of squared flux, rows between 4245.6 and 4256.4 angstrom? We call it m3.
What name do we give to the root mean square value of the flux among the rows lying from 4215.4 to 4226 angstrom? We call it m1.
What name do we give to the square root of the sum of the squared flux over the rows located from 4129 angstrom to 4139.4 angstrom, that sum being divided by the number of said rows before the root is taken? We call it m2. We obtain 0.001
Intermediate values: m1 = 31.6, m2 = 34.2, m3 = 32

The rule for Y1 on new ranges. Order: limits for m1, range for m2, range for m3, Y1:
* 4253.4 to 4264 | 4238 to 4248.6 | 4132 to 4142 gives -0.001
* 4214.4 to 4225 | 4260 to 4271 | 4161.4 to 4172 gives -0.001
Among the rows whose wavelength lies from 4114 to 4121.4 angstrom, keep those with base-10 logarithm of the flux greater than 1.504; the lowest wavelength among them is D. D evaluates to 4114.25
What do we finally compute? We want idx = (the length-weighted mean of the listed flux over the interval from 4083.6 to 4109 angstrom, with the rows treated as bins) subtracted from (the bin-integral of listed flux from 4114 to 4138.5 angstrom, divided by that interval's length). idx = 2.04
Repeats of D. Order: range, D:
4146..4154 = 4146.59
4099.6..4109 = 4104.79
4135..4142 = 4135.15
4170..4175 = 4170.53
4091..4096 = 4091.58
